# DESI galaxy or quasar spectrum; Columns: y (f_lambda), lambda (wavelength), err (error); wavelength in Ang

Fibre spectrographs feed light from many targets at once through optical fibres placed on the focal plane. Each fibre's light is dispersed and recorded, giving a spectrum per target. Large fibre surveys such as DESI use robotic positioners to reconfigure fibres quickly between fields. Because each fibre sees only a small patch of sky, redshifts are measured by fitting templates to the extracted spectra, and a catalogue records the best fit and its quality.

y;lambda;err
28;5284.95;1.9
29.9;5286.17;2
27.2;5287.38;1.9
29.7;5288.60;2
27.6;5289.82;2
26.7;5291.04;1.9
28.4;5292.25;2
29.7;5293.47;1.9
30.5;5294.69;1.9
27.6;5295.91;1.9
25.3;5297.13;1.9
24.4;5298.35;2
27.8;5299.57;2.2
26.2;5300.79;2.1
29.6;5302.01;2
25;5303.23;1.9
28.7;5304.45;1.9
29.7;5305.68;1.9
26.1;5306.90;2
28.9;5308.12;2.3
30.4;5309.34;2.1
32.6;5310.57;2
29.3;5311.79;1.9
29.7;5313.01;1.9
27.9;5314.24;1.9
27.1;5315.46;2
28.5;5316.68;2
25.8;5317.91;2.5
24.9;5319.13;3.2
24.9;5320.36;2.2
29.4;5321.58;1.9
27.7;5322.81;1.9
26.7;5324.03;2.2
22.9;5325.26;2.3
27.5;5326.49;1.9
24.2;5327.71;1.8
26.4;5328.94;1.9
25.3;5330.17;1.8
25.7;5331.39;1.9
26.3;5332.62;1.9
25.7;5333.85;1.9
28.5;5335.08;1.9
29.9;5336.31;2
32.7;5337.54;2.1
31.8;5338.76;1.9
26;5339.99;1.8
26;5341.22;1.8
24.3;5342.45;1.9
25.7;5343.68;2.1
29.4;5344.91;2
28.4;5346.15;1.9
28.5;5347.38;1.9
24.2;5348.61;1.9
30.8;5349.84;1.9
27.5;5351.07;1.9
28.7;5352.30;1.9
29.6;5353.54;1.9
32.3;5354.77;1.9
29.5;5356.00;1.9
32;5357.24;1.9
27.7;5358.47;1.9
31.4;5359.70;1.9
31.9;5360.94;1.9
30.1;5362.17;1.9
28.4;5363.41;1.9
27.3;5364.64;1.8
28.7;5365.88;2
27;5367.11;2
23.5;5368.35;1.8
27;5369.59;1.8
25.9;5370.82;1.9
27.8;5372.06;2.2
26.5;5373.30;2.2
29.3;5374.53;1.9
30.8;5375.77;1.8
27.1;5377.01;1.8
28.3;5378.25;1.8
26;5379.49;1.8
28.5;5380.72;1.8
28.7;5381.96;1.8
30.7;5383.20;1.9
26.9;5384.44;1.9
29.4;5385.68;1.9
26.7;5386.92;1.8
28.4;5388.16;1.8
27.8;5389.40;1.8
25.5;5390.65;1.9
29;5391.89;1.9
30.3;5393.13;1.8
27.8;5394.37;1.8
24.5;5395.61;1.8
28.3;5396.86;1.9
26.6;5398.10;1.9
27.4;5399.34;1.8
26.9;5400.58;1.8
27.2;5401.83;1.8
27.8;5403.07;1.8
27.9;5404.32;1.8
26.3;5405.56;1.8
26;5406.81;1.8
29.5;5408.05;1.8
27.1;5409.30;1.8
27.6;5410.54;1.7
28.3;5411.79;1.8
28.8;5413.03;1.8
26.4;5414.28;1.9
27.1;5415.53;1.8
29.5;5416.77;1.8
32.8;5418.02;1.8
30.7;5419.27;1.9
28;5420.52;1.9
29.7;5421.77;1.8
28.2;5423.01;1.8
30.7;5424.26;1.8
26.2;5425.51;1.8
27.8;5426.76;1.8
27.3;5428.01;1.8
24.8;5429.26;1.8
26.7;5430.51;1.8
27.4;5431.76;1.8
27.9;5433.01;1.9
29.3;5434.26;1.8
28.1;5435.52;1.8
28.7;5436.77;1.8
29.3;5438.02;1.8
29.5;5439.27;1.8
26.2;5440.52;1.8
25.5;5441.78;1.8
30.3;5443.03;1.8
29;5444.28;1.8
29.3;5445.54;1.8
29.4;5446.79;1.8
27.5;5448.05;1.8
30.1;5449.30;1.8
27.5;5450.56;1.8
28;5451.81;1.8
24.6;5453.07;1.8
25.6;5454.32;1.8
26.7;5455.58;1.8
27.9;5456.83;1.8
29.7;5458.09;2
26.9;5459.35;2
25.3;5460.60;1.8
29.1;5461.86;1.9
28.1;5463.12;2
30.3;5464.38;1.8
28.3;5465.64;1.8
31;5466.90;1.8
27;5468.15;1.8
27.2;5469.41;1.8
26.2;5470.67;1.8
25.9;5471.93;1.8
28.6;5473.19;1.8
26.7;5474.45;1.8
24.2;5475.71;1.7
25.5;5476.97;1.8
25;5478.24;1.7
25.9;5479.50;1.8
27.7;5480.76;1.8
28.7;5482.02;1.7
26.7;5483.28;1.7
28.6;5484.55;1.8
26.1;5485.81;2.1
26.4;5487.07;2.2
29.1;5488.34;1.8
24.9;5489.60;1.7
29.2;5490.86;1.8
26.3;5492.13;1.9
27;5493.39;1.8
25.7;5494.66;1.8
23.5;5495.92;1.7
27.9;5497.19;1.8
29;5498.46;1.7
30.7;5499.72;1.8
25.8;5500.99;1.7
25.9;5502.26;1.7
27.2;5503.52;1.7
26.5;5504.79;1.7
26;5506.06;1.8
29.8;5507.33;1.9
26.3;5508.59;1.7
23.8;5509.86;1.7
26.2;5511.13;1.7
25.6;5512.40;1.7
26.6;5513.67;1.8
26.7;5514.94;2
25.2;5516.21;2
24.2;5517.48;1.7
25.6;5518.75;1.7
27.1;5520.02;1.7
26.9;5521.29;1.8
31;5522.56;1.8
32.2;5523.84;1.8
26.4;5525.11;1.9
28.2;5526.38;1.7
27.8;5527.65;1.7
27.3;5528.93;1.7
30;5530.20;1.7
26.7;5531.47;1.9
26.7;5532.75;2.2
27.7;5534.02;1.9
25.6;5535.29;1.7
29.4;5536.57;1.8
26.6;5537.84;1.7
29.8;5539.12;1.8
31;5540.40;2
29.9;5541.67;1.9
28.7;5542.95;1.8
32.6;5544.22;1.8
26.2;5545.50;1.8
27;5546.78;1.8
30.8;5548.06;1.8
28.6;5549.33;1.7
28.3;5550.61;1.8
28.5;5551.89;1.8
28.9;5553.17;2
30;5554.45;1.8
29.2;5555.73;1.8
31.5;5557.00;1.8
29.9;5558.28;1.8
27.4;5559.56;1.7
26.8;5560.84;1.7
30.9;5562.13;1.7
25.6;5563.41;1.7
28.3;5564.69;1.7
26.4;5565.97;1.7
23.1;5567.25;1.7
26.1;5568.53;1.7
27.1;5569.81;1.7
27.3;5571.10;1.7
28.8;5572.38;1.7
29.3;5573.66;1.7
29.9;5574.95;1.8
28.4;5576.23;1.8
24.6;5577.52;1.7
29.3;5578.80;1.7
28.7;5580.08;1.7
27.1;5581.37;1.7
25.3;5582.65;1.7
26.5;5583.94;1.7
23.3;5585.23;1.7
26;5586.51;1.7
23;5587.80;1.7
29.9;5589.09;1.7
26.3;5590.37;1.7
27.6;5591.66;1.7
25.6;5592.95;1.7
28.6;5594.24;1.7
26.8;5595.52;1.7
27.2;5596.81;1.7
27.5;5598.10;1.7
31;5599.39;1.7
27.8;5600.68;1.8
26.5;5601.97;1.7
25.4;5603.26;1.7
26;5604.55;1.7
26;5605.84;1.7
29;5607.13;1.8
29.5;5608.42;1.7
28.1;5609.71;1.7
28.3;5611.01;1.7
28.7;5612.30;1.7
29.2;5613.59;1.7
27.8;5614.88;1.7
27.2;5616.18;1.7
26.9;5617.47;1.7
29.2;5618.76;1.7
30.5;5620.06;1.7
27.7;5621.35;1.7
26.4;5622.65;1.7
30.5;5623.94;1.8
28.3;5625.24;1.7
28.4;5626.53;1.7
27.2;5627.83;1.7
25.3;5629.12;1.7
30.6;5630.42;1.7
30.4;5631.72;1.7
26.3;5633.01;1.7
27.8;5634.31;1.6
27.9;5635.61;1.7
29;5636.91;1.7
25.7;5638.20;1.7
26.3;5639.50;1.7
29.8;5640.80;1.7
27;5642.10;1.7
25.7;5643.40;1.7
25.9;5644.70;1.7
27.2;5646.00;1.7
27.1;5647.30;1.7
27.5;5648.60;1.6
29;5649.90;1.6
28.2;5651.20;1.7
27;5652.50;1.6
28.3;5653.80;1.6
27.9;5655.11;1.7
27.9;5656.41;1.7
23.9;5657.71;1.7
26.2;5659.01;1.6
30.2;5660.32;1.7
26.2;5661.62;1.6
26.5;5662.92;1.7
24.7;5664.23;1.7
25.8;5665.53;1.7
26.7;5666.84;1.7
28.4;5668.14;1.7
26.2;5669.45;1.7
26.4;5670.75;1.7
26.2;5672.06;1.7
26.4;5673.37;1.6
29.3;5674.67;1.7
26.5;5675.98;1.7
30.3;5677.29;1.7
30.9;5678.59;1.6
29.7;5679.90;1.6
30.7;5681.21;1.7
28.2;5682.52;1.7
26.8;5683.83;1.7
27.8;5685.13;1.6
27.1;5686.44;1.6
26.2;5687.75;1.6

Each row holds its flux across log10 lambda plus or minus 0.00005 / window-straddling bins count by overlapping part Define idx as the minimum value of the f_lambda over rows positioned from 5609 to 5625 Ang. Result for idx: 26.4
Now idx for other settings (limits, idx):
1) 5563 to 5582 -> 23.1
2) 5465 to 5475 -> 25.9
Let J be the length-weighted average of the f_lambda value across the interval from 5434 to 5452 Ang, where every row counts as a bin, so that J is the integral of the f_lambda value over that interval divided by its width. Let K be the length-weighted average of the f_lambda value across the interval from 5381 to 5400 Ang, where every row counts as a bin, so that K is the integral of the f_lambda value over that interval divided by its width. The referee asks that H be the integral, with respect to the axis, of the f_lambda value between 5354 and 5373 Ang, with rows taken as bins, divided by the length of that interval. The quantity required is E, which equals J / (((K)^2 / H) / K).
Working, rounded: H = 28.7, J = 28.5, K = 27.9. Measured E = 29.3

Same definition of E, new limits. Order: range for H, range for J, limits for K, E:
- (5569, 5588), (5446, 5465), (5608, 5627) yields 26.4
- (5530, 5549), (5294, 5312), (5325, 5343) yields 29.8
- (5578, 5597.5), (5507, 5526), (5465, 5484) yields 26.6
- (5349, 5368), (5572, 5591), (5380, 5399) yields 28.5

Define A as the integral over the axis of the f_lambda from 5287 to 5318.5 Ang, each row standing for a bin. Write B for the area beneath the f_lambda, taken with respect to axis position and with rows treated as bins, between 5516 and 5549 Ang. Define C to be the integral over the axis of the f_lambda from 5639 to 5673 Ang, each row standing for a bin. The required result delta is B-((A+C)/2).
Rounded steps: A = 885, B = 929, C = 918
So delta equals 27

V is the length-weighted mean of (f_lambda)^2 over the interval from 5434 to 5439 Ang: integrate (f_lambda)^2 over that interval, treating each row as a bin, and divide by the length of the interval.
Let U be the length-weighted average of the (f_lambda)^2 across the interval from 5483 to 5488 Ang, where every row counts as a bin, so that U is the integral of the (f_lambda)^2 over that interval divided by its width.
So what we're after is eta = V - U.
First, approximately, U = 734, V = 833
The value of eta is 99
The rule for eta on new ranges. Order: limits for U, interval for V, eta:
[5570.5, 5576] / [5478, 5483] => -101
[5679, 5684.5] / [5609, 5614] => -24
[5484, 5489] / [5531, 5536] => -46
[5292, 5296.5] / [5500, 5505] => -137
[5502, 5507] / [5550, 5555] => 125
